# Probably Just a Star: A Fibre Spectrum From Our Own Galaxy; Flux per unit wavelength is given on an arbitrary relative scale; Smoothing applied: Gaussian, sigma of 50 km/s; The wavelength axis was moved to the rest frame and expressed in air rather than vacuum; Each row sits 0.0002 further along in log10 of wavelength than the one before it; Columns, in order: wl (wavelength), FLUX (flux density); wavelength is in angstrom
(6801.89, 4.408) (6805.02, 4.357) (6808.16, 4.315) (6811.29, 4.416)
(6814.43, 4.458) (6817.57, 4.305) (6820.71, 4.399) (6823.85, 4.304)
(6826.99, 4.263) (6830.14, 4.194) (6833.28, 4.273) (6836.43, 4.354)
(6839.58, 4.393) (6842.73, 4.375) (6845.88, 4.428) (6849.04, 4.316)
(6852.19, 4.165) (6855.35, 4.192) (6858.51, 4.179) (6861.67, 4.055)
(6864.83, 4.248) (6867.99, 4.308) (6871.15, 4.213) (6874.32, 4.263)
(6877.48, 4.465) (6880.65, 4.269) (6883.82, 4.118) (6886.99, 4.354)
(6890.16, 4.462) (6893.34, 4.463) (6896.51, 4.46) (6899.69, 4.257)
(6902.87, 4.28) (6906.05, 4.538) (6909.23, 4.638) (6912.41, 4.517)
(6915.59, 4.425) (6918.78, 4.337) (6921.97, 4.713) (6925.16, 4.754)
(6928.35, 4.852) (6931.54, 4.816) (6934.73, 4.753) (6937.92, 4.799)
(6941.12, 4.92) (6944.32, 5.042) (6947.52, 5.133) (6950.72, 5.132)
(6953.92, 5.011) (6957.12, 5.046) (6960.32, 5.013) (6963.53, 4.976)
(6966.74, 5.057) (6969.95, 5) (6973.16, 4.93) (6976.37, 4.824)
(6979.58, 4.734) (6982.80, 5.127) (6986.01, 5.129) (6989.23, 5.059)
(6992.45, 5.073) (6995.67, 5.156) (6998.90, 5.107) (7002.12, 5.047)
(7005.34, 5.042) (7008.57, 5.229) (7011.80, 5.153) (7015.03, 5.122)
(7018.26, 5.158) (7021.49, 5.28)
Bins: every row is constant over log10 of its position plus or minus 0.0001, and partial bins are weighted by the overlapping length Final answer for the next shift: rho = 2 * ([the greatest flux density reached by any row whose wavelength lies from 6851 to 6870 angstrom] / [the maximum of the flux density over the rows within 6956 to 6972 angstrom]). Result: 1.7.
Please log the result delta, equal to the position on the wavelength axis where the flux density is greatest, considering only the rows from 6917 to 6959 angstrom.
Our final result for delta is 6947.52 angstrom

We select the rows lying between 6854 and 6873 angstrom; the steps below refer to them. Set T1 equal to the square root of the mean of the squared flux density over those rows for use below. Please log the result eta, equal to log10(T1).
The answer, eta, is 0.623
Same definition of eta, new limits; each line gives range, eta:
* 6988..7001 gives 0.707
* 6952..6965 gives 0.700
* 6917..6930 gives 0.669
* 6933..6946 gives 0.688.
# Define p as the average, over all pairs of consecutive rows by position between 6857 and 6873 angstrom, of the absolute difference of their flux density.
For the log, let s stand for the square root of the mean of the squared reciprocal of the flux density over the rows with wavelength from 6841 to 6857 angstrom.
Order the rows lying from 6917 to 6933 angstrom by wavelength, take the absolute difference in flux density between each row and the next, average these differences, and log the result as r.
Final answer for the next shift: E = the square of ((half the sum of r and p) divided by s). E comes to 0.301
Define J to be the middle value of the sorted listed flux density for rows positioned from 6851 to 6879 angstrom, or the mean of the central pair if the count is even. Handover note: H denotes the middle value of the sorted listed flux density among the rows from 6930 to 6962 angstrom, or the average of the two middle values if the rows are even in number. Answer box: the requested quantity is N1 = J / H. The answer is 0.84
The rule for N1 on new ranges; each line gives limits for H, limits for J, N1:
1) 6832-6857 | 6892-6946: 1.07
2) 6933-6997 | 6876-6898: 0.89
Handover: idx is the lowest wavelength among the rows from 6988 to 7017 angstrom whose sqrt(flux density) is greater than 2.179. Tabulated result 6989.23 angstrom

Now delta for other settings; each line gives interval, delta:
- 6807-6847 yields 6814.43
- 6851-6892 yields 6877.48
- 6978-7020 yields 7008.57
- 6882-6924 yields 6921.97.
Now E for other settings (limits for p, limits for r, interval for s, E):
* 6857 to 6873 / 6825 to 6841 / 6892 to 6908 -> 0.165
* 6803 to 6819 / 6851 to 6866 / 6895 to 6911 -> 0.148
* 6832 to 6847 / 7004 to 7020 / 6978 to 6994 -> 0.107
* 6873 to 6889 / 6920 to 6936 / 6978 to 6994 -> 0.412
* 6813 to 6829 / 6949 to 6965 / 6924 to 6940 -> 0.133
